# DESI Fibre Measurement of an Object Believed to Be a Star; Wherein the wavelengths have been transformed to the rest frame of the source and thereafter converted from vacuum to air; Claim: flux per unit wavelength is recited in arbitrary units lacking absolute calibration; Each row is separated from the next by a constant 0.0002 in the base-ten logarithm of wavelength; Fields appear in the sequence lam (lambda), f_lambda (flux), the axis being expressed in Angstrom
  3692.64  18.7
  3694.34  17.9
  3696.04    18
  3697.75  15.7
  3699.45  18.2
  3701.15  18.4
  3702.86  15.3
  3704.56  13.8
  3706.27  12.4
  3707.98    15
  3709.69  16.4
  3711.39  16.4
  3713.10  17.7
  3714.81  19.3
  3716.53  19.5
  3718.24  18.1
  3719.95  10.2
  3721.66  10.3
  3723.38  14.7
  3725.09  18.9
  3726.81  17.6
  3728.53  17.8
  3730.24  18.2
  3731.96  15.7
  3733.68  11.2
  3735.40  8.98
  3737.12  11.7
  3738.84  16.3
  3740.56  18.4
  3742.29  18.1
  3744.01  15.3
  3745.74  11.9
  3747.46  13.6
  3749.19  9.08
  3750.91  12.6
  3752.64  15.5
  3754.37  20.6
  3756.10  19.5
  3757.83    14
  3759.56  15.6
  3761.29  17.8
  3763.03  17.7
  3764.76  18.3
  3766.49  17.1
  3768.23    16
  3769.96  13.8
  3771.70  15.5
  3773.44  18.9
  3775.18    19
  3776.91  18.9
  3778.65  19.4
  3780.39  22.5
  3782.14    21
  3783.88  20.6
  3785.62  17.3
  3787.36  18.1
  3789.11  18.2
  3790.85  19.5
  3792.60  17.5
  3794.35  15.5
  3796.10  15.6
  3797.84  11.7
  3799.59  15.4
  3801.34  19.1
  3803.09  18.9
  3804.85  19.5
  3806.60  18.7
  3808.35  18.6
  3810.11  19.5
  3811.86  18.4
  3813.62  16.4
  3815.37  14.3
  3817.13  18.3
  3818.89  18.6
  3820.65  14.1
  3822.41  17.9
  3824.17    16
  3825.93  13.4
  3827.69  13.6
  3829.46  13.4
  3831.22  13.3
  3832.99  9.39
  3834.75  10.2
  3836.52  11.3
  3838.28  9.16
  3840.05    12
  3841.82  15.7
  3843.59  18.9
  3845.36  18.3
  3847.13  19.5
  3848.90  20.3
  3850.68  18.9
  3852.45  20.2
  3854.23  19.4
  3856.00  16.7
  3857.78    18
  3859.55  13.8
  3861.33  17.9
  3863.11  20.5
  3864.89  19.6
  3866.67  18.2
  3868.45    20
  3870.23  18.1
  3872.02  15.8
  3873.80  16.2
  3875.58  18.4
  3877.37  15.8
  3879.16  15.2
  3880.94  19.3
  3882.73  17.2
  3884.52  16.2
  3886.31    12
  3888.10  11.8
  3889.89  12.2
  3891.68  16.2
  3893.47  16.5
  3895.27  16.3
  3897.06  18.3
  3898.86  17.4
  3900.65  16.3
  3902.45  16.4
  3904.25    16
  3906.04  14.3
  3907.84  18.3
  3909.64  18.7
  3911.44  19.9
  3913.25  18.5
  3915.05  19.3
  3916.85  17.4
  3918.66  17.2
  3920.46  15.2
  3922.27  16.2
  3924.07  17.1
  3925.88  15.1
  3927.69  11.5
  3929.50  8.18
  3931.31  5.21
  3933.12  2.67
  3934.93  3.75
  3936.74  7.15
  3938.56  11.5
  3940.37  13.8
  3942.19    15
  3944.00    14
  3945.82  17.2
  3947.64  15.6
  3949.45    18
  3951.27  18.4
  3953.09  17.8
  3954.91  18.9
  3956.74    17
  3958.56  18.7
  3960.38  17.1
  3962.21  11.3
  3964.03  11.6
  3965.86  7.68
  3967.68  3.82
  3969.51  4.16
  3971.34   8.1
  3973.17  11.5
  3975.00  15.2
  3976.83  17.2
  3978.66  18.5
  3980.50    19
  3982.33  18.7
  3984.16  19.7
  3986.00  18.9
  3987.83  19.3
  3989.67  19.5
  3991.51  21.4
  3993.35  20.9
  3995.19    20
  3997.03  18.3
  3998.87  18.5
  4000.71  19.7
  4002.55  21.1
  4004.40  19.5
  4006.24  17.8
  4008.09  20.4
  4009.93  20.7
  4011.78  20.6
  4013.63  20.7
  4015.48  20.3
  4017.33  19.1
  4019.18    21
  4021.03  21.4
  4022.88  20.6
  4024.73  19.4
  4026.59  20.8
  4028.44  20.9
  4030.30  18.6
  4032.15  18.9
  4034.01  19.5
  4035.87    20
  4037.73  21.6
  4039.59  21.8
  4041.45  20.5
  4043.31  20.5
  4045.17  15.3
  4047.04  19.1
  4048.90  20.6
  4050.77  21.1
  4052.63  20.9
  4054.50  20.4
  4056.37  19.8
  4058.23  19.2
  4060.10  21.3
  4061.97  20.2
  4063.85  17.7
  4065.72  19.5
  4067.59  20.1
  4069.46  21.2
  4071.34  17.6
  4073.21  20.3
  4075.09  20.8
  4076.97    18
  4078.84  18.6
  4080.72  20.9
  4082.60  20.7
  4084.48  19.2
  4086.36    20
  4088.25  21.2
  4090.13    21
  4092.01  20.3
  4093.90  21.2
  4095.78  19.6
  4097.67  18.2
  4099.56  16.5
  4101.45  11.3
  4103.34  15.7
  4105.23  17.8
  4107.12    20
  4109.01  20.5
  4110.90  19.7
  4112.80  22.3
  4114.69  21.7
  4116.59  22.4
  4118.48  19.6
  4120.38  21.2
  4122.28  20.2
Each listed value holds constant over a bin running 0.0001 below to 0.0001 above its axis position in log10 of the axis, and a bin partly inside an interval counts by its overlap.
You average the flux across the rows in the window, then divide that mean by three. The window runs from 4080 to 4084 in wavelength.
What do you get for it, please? 6.9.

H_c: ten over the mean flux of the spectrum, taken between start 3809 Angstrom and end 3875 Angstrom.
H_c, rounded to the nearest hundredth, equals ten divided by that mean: 0.61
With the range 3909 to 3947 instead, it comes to 0.74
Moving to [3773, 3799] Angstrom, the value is 0.55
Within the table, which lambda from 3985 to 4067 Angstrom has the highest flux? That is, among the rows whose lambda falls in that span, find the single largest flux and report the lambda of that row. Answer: 4039.59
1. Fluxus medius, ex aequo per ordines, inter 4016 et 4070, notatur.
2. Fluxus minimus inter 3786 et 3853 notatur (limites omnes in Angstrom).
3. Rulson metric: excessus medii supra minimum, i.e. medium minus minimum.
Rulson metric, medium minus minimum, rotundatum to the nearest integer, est 11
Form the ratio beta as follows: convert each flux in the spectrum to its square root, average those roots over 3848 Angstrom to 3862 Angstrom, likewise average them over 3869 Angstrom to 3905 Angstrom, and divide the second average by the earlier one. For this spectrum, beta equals 0.94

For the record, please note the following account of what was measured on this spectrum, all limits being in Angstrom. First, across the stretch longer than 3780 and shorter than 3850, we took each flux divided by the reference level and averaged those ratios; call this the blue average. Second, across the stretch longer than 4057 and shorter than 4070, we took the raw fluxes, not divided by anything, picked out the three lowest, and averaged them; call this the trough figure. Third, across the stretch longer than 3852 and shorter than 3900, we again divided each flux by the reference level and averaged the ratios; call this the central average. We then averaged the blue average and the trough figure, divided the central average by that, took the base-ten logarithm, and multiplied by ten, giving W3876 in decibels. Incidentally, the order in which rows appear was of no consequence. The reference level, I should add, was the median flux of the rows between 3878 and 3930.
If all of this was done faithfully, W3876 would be -9.8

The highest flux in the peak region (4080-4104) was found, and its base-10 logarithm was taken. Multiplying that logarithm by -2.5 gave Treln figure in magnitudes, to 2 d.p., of -3.32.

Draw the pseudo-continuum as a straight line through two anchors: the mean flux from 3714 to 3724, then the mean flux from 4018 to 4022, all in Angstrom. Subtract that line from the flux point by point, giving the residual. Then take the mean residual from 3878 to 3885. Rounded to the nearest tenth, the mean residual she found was -1.5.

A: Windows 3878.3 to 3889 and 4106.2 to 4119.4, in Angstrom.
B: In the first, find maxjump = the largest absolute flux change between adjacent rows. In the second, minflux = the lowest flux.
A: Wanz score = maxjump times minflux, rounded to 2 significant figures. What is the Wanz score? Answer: 82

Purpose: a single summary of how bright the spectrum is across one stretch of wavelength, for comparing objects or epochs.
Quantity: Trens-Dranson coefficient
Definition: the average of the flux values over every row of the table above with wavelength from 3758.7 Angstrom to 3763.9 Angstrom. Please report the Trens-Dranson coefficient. 17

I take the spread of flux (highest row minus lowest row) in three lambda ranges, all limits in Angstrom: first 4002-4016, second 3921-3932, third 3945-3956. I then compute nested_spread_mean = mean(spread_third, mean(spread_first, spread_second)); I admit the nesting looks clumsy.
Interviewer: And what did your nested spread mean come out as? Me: 5.4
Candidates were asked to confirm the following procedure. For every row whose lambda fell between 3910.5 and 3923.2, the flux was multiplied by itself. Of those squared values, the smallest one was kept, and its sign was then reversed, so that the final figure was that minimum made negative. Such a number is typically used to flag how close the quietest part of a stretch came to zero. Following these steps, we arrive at -231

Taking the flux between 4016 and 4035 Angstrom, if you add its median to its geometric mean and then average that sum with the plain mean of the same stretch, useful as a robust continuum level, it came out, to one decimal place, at 30.0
